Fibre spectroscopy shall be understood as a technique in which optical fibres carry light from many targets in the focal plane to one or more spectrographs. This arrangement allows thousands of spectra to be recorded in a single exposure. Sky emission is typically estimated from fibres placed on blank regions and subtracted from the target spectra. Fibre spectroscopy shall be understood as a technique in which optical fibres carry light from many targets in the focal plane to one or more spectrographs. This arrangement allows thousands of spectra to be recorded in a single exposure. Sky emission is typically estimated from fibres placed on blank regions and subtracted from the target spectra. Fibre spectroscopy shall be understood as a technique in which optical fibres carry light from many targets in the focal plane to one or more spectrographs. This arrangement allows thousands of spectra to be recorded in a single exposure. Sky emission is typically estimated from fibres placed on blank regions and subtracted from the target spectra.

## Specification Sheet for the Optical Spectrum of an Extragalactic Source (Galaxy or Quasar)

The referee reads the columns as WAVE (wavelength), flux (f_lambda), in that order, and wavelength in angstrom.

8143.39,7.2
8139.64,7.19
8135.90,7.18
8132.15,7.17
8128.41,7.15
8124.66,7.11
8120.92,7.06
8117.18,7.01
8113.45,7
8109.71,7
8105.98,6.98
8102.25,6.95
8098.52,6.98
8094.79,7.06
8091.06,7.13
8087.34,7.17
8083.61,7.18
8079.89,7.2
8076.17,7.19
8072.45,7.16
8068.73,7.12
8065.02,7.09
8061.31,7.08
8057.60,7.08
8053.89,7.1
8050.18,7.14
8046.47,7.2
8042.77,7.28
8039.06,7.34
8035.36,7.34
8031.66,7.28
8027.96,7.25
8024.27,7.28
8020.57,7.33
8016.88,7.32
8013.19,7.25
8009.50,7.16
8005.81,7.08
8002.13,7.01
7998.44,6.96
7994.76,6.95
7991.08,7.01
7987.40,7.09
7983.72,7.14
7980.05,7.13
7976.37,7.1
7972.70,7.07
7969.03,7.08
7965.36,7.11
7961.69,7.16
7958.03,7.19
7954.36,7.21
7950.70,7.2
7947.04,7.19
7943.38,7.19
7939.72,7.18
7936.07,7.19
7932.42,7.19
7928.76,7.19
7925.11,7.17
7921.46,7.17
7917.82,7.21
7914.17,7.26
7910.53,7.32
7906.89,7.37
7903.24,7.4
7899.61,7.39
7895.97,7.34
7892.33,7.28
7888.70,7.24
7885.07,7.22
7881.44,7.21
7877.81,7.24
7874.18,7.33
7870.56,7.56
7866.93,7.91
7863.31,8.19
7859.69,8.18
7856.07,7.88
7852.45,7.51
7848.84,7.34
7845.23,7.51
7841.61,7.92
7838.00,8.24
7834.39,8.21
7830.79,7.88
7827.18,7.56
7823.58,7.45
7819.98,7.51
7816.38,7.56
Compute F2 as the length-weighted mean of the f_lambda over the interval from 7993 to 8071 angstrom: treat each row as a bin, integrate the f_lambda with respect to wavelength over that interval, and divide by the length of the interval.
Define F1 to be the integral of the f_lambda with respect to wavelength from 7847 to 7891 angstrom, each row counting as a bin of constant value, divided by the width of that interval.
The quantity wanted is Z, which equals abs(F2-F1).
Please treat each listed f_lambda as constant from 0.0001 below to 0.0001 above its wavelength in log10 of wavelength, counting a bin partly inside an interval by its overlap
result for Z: 0.39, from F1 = 7.57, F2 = 7.17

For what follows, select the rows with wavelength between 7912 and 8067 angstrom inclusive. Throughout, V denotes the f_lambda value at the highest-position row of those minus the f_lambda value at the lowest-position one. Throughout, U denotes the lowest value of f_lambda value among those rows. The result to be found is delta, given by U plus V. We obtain 6.8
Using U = 6.95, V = -0.170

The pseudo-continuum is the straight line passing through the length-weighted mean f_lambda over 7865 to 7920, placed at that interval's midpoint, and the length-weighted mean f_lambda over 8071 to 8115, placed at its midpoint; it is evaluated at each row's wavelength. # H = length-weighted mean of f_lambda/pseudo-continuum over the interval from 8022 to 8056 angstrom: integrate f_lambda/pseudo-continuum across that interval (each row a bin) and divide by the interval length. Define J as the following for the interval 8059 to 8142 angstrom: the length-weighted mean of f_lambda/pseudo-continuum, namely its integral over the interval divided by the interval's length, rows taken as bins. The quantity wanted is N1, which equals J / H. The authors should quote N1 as 0.99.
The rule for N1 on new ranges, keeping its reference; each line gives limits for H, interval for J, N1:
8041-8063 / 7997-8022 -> 0.99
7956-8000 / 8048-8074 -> 1.02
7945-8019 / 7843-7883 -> 1.05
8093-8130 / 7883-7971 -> 0.99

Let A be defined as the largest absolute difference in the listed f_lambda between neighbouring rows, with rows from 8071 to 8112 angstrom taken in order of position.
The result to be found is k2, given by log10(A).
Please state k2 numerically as -1.1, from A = 0.08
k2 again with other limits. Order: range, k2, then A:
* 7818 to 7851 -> -0.4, 0.41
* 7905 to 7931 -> -1.2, 0.06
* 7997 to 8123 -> -1.0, 0.09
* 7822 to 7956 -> -0.4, 0.41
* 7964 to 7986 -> -1.5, 0.03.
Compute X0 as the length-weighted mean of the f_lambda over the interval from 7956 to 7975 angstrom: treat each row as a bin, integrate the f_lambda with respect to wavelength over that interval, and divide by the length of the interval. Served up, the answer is 7.12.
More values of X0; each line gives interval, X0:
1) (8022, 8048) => 7.28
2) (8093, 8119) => 7.00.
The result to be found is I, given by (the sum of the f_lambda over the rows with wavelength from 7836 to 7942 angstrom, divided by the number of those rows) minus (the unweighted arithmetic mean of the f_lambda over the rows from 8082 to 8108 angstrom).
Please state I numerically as 0.4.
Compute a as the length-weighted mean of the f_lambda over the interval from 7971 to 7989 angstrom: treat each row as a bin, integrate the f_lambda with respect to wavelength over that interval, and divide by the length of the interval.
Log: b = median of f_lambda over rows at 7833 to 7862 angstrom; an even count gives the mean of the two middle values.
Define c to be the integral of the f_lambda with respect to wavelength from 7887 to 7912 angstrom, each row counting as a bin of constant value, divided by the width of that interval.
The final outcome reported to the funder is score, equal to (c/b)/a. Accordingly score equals 0.131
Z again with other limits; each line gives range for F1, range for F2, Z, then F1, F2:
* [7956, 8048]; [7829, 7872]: 0.70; 7.16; 7.86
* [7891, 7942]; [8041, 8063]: 0.11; 7.26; 7.15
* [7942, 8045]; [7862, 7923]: 0.22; 7.17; 7.39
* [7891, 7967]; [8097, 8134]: 0.19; 7.23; 7.04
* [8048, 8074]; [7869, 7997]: 0.10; 7.11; 7.21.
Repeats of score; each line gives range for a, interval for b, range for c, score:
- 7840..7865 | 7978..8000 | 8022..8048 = 0.133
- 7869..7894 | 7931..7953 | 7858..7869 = 0.154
